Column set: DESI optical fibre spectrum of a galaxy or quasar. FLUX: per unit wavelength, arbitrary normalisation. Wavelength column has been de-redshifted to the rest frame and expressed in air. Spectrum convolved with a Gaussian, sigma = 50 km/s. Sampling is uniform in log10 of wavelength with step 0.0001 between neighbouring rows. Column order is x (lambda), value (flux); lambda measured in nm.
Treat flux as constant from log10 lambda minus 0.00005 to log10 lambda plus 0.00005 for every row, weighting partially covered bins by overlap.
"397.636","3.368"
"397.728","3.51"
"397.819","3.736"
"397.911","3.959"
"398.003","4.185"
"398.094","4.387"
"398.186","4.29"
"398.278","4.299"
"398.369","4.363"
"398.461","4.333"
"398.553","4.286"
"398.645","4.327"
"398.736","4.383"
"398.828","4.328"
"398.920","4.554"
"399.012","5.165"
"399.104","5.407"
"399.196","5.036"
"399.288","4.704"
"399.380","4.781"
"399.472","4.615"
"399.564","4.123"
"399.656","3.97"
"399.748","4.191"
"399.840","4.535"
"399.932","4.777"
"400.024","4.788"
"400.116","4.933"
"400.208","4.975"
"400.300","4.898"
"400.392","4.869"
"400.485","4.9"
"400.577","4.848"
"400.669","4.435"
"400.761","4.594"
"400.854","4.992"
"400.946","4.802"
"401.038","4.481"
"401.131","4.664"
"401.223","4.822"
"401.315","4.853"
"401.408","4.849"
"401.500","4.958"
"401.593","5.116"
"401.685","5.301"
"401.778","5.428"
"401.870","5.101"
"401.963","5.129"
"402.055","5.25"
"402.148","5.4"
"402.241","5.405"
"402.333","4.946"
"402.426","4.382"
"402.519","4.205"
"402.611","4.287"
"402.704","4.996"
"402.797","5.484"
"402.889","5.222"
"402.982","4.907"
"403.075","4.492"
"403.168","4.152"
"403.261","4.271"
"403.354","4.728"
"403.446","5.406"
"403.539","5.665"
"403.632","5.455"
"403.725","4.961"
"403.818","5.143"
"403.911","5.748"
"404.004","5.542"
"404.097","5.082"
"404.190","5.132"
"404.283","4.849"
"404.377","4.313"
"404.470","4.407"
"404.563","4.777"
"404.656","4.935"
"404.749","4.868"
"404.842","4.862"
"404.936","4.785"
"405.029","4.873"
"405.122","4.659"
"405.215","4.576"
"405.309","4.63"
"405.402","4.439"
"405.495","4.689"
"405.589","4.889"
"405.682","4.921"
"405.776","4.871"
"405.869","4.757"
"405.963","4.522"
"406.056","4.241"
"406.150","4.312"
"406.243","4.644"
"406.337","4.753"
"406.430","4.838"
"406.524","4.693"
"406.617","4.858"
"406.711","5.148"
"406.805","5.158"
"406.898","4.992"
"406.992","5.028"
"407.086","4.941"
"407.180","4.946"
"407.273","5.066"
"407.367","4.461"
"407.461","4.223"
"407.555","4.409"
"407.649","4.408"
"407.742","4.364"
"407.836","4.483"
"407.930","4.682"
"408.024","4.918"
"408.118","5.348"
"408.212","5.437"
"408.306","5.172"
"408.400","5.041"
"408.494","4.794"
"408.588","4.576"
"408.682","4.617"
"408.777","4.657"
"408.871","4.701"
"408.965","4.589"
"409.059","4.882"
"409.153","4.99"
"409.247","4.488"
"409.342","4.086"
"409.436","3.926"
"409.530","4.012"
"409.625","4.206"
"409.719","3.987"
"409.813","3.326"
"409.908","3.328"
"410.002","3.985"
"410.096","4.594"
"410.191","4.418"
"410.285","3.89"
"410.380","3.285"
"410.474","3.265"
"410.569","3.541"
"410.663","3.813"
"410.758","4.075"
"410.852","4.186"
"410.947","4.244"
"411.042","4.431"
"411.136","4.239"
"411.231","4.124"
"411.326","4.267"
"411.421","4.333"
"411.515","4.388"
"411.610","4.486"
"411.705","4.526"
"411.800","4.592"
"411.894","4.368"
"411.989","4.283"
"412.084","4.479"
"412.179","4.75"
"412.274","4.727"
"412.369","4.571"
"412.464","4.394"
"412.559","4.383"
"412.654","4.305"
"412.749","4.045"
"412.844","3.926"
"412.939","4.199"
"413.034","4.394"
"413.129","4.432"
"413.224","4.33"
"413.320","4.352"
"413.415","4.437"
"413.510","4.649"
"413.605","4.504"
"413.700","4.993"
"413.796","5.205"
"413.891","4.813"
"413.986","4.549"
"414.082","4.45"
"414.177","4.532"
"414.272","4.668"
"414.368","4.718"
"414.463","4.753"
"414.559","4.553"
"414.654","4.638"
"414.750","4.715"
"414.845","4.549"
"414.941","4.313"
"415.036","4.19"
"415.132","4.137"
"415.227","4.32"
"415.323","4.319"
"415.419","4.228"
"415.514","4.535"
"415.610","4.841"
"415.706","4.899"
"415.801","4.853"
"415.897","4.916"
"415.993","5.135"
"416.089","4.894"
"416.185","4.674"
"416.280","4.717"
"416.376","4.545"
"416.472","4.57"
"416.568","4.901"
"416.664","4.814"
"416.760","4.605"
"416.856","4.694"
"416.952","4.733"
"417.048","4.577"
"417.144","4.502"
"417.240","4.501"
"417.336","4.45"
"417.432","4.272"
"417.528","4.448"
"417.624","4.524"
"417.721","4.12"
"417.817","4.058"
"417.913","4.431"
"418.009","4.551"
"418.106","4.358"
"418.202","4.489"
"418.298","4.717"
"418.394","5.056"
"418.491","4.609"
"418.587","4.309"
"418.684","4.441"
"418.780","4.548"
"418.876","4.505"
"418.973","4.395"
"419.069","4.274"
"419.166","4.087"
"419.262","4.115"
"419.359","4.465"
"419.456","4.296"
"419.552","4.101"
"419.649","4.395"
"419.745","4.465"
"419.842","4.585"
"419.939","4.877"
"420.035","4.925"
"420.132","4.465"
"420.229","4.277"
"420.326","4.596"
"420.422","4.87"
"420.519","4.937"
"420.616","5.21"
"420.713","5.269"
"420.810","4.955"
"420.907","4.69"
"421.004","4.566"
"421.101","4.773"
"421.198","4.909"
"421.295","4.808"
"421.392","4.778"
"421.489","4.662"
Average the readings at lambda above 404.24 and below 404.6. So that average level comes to 4.6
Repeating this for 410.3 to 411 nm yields 3.8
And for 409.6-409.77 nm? 4.1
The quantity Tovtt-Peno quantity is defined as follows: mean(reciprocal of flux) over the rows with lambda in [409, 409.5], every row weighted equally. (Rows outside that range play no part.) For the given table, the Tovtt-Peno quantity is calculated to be 0.226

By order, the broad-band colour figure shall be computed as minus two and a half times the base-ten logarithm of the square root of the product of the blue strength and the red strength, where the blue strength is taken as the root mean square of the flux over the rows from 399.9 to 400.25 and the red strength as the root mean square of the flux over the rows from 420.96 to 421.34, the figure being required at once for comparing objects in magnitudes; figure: -1.71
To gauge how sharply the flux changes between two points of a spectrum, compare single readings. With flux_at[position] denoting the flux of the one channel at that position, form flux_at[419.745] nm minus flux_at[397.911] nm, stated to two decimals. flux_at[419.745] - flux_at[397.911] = 0.51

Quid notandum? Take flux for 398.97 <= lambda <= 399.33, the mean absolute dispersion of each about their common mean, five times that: 1.0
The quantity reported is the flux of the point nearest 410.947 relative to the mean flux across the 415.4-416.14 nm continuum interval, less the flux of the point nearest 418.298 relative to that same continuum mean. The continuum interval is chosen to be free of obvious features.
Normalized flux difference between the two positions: -0.10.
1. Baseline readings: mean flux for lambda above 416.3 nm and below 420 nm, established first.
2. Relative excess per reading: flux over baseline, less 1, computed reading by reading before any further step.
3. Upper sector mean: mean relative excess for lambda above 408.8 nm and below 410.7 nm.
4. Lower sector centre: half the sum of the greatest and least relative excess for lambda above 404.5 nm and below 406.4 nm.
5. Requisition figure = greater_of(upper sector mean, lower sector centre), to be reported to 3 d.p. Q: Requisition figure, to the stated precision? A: 0.023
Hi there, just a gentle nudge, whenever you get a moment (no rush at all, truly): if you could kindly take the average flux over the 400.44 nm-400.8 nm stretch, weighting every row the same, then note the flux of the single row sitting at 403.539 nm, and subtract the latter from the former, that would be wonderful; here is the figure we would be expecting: -1.0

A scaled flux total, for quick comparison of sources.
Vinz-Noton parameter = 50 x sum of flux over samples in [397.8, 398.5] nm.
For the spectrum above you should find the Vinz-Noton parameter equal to 1678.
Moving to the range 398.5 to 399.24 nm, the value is 1874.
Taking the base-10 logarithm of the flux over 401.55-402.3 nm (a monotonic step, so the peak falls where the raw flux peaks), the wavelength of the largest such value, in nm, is 401.778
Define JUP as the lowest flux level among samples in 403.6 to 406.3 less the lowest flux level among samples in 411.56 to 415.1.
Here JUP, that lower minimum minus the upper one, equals 0.3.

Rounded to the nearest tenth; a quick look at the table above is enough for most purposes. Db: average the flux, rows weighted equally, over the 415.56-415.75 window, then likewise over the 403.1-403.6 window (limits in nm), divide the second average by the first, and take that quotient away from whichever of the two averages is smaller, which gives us 3.8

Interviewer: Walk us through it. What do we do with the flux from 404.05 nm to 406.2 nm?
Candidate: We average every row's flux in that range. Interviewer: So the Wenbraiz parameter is 4.71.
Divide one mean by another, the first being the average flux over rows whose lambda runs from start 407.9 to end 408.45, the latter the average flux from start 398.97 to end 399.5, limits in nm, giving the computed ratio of 1.03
